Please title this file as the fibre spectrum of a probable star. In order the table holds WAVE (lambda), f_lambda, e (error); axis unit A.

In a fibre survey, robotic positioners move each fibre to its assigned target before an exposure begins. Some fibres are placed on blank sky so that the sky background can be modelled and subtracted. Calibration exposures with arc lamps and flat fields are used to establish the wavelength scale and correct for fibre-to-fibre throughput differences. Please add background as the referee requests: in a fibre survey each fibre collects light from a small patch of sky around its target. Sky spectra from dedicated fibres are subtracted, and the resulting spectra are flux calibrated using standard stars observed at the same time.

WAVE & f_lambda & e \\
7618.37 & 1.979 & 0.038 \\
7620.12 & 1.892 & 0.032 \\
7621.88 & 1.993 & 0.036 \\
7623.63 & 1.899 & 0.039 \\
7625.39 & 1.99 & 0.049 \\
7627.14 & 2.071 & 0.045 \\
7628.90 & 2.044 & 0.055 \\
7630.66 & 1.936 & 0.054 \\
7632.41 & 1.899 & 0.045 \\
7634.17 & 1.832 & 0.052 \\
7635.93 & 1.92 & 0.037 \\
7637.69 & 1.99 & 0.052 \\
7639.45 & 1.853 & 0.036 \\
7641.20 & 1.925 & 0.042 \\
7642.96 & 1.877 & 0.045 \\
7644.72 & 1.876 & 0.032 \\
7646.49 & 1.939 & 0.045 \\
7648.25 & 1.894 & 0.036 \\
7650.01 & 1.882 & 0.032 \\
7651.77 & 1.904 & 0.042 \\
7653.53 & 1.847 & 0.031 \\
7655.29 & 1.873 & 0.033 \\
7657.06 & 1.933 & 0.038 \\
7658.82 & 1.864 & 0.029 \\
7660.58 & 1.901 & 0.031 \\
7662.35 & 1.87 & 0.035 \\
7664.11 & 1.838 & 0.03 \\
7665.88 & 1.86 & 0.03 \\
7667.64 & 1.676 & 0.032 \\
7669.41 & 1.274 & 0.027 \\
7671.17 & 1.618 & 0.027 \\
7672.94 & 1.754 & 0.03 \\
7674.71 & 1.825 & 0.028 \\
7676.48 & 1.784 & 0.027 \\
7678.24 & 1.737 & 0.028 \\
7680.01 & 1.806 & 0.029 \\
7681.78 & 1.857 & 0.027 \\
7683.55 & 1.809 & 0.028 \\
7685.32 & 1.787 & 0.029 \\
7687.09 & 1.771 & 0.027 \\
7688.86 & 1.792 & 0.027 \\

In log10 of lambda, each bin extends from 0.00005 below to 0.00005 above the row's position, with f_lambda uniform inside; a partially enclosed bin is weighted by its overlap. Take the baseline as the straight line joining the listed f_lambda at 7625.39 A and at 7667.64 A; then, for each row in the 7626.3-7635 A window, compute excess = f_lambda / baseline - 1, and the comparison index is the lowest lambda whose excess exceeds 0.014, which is 7627.14 A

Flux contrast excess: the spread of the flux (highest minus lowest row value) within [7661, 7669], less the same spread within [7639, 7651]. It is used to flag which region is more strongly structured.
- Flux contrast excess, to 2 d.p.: 0.11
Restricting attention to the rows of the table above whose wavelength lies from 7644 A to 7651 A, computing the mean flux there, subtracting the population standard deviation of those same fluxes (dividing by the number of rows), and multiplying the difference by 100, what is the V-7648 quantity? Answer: 187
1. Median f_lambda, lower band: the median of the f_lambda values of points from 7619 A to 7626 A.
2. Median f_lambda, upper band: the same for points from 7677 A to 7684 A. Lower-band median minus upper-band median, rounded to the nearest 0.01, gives 0.14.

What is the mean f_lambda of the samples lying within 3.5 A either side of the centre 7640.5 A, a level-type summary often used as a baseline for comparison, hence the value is 1.91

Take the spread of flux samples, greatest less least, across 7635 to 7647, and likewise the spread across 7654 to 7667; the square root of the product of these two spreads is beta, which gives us 0.11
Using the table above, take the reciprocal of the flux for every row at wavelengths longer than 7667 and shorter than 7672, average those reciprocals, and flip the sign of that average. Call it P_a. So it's -0.67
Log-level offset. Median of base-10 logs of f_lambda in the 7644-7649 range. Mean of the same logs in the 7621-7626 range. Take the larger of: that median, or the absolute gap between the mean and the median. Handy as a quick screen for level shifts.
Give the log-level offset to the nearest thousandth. 0.277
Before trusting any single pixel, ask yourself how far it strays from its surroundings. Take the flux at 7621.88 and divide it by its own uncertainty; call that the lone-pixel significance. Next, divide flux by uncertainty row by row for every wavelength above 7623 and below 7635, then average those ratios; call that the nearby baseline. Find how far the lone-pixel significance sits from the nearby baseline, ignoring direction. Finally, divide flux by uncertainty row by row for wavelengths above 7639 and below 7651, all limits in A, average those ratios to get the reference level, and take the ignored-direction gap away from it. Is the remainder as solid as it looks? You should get 36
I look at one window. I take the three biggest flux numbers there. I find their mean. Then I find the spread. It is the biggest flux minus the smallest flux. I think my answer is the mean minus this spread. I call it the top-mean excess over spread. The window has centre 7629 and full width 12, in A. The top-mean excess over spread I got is 1.80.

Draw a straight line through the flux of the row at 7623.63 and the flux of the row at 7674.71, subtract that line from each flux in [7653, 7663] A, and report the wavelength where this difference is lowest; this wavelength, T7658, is 7653.53 A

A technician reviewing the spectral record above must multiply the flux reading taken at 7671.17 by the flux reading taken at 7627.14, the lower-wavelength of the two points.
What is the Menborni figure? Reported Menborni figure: 3.35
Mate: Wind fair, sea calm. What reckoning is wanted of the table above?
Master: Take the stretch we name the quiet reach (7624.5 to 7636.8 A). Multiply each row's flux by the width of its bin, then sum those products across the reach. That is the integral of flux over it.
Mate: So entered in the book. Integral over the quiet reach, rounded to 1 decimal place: 24.1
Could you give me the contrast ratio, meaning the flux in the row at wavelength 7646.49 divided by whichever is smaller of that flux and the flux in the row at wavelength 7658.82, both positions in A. 1.04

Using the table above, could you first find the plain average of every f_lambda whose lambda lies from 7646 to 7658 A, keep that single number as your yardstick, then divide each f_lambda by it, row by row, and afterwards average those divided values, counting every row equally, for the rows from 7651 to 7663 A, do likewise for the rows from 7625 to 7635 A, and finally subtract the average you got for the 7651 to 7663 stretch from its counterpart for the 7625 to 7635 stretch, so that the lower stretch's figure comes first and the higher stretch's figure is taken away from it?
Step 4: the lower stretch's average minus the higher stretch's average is 0.041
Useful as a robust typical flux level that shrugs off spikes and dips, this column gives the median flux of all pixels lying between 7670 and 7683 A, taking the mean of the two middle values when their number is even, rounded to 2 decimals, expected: 1.78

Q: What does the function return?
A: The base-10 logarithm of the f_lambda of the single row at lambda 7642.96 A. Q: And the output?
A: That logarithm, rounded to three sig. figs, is 0.273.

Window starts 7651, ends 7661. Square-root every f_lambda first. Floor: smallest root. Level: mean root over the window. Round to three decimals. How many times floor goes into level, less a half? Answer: 0.511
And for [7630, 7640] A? 0.520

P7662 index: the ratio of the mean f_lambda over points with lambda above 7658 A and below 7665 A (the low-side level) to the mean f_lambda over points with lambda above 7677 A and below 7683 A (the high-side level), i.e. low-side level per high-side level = 1.04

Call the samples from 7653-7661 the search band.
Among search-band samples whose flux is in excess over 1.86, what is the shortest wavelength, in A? 7655.29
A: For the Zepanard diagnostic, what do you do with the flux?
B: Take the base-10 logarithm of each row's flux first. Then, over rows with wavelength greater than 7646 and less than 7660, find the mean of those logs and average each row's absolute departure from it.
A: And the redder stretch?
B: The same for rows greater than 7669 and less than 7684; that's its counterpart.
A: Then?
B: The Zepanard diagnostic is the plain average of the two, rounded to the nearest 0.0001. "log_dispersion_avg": 0.0197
